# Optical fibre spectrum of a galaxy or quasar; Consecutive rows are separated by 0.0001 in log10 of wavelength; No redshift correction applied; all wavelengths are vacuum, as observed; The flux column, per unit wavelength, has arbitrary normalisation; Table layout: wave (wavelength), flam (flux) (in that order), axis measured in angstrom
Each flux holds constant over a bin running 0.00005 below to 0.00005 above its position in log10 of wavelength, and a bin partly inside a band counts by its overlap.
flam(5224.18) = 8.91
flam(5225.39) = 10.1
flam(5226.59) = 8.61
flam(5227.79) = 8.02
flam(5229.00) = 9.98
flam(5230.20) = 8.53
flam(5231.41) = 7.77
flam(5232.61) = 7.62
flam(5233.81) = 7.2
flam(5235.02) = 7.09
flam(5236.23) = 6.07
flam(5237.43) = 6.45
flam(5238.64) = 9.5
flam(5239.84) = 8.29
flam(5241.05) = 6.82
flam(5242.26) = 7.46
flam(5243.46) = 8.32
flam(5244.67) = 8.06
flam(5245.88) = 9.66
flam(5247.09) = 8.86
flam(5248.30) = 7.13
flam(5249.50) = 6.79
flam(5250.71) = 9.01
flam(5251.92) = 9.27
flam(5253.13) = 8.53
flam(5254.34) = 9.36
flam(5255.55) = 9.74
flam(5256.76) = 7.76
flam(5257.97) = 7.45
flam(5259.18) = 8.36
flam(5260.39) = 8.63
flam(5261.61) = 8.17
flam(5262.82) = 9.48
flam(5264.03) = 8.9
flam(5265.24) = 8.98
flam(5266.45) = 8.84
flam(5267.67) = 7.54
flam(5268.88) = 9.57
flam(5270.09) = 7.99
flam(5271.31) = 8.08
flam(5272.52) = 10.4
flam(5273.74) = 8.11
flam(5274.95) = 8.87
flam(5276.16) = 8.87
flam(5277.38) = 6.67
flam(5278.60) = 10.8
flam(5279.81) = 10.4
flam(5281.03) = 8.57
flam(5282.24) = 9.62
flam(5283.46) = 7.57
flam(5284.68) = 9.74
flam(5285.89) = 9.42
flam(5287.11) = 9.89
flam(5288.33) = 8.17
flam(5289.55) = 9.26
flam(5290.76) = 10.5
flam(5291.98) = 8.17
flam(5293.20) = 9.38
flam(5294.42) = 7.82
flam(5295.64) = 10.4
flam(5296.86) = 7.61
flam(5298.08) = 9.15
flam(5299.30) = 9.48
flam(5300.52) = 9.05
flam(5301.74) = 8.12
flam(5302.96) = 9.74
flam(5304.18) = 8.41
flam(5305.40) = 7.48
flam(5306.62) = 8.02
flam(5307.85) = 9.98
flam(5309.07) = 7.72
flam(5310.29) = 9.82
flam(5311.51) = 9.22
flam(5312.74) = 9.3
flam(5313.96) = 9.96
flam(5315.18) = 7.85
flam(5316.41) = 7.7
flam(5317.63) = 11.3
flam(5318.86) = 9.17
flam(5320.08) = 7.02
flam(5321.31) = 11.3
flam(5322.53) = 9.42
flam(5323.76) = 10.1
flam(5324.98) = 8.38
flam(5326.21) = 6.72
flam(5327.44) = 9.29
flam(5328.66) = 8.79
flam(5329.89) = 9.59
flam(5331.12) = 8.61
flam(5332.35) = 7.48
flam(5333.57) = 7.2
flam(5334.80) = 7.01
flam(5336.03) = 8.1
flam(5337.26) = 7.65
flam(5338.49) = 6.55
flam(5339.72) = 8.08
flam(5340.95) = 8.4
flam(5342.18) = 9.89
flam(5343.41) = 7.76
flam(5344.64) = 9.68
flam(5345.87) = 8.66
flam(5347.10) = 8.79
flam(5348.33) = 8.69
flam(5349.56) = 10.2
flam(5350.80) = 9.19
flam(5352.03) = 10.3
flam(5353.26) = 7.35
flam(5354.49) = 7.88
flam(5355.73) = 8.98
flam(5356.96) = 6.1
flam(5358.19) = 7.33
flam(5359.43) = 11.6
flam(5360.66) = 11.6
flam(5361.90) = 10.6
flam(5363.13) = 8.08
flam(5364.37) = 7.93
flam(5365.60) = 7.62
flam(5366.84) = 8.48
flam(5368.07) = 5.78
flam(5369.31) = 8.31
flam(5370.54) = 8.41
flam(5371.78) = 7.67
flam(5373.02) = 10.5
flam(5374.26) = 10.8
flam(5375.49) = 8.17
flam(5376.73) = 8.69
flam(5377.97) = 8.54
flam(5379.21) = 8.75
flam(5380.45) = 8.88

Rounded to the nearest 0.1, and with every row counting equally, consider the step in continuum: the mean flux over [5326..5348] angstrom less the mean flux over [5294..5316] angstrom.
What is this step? -0.6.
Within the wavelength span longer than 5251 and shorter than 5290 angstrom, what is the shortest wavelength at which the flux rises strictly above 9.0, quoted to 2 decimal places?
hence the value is 5251.92 angstrom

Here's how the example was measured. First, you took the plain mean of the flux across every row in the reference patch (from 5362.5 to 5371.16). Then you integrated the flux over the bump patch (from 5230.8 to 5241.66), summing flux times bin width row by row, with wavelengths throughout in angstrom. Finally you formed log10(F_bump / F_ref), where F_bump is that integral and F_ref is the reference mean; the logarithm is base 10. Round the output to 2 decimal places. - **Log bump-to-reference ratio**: 1.01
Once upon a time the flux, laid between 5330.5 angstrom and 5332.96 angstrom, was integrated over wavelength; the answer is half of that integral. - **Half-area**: 9.9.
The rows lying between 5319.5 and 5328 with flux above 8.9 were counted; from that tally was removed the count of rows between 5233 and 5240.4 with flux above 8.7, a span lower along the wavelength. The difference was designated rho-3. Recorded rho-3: 3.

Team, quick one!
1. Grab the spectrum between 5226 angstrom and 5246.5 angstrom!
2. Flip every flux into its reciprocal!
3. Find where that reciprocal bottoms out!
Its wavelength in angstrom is 5229.00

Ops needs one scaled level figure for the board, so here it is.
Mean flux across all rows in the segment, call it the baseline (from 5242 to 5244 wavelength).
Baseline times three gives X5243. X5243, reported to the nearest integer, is 24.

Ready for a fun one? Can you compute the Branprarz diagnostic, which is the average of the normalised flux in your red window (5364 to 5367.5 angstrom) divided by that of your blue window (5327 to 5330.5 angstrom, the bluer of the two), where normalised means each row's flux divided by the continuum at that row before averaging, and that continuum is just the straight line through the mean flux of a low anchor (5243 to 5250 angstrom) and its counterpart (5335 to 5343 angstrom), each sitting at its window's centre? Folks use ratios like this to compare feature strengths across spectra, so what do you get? 0.87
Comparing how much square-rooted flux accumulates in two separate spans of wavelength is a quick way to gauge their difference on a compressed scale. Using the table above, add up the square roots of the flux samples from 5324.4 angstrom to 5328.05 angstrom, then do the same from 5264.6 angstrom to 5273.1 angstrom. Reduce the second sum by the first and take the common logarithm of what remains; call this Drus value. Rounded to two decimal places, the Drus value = 1.09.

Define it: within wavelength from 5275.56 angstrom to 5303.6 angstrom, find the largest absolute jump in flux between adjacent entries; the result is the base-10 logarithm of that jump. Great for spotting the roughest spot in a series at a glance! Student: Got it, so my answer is 0.62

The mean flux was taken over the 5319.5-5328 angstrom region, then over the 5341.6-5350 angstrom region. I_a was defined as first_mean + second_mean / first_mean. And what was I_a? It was 9.91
